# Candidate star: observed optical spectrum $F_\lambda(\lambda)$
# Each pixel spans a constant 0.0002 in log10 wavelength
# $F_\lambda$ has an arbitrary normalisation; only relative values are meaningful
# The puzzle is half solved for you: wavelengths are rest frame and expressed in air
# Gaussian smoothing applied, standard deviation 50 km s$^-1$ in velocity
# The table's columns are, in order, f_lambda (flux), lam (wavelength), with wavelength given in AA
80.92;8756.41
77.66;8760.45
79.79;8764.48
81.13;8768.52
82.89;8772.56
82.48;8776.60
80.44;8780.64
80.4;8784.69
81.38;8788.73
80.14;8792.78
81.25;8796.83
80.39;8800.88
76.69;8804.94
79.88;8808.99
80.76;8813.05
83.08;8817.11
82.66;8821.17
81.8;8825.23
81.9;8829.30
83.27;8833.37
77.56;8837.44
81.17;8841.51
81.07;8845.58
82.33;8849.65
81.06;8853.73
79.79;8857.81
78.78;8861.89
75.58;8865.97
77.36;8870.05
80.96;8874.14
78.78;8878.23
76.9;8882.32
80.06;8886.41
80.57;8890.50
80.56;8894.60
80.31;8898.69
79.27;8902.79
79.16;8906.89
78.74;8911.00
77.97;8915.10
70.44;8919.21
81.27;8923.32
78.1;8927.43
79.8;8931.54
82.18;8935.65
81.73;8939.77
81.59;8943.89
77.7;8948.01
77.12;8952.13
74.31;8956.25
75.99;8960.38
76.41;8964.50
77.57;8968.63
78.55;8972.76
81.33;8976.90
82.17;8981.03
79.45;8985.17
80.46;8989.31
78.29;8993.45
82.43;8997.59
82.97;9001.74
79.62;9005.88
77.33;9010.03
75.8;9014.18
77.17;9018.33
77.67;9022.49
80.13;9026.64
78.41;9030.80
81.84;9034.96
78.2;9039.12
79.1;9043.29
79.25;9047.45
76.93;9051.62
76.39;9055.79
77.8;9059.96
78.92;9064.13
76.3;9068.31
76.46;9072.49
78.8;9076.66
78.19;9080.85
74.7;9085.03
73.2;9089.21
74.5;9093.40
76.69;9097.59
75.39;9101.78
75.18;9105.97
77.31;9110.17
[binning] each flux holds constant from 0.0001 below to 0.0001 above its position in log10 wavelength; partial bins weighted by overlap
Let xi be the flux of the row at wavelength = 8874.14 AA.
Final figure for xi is 80.96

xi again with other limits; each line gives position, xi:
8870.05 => 77.36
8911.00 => 78.74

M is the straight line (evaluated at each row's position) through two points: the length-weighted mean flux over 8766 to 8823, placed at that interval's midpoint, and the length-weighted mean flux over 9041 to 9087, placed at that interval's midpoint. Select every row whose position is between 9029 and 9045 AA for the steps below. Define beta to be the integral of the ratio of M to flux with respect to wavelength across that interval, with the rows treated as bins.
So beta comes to 15.7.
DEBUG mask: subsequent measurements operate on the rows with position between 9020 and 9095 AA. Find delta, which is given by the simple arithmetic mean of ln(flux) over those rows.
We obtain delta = 4.35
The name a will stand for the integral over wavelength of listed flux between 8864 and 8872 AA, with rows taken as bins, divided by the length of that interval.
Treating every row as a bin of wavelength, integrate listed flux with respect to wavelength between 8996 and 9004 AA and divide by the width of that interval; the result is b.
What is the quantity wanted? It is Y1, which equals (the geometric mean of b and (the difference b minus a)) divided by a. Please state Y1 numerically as 0.295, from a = 76.5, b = 82.7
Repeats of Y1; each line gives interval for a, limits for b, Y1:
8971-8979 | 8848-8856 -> 0.141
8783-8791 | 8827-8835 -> 0.138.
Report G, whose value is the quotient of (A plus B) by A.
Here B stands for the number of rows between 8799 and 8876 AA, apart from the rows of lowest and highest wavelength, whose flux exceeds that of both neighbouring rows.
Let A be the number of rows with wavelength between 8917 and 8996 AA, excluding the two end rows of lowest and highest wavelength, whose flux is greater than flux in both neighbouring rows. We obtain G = 2.0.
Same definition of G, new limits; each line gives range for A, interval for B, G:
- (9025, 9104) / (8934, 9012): 1.6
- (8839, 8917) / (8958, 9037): 2.3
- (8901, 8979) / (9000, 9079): 3.0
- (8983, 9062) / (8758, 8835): 1.8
